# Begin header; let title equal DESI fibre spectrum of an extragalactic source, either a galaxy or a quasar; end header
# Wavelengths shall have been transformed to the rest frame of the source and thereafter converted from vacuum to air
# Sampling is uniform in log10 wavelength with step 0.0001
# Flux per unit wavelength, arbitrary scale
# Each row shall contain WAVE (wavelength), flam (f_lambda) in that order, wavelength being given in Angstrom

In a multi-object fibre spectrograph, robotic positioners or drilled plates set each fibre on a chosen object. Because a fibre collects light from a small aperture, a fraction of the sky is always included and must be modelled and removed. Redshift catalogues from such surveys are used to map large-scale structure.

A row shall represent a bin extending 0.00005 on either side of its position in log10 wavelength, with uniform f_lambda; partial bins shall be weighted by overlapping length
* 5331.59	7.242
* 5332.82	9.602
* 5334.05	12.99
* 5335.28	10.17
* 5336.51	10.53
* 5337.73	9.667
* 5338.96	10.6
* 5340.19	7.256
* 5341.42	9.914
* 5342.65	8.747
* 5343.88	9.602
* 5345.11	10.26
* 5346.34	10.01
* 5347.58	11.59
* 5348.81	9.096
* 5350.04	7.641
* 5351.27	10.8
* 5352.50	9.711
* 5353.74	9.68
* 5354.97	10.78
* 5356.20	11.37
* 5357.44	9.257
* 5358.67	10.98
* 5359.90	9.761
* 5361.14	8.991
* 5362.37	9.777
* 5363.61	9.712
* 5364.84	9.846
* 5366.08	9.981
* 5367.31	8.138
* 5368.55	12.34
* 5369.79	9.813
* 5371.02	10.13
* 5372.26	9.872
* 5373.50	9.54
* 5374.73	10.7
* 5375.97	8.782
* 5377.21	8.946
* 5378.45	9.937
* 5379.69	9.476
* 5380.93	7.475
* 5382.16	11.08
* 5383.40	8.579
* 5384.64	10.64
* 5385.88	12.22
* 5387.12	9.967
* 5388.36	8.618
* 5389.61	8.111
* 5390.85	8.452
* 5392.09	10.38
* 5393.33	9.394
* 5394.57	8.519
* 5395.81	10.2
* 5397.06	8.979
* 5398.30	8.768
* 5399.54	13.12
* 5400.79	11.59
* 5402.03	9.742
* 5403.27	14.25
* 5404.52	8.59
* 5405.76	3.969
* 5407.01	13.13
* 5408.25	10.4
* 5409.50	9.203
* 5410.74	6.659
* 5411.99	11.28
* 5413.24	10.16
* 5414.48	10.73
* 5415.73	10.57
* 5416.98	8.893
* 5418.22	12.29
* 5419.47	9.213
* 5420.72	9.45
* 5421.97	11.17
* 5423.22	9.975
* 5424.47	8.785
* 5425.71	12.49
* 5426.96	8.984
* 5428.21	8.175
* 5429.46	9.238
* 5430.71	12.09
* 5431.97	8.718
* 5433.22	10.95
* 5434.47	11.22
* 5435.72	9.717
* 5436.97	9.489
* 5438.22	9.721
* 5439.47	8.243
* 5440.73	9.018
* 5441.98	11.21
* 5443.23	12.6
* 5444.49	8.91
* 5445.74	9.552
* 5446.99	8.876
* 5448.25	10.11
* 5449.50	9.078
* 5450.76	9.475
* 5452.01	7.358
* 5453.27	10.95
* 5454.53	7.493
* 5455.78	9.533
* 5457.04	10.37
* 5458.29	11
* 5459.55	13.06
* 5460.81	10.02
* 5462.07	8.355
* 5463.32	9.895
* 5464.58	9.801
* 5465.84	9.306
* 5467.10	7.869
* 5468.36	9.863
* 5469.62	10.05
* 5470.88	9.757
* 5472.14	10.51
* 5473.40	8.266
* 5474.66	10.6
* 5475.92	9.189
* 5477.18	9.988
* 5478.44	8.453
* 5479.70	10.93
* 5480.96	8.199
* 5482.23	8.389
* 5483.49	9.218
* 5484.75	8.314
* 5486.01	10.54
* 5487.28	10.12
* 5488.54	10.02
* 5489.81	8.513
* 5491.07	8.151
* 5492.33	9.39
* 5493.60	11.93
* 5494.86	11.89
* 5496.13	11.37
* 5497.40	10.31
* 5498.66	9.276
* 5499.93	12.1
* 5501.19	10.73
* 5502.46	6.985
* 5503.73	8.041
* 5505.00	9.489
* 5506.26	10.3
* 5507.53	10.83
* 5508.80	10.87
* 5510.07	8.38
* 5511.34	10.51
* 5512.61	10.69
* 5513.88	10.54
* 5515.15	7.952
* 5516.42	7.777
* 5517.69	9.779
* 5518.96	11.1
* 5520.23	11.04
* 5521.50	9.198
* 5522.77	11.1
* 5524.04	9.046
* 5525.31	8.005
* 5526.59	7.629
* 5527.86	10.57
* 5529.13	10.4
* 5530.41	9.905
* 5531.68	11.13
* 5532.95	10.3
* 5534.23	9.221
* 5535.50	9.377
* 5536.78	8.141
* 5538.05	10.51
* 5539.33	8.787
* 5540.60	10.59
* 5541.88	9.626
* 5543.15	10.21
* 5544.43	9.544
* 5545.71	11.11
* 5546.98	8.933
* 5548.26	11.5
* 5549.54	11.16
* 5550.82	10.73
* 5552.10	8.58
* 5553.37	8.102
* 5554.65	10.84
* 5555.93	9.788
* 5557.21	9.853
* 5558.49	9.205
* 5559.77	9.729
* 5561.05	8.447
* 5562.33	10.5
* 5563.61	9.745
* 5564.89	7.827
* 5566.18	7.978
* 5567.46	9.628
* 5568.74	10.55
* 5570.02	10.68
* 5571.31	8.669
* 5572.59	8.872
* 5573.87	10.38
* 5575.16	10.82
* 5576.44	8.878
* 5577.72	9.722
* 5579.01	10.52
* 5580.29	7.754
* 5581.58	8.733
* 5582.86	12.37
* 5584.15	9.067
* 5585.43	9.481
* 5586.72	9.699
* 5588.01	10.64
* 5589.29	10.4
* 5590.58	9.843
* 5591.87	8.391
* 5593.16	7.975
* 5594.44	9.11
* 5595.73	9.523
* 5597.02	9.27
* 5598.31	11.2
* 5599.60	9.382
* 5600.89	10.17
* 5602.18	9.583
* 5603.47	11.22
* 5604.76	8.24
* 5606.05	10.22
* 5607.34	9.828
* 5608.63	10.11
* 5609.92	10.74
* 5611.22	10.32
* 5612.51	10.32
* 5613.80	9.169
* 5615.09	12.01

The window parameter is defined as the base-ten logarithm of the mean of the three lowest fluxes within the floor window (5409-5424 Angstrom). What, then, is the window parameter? 0.917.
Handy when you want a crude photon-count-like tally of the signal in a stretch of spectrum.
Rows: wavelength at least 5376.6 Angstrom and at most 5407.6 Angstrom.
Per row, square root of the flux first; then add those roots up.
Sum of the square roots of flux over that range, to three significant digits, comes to 77.6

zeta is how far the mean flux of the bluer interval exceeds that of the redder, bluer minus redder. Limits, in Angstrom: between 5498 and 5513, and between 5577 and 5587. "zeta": 0.2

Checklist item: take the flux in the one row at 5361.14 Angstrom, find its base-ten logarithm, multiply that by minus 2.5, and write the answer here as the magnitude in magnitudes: -2.38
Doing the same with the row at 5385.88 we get -2.72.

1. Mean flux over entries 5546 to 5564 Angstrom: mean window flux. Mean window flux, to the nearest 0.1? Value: 9.8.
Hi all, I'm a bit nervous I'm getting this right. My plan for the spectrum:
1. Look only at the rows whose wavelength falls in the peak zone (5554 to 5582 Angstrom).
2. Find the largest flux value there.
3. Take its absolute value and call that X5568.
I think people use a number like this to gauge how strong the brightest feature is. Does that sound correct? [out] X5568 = 10.8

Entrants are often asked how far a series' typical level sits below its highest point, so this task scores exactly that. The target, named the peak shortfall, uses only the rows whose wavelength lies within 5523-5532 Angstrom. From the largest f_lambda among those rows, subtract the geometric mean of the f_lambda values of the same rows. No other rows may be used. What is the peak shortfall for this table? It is 1.69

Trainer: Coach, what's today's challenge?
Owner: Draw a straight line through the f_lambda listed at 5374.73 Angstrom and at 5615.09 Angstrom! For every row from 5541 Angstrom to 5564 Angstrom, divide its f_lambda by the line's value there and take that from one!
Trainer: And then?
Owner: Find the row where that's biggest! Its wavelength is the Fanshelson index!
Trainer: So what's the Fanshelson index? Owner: 5553.37 Angstrom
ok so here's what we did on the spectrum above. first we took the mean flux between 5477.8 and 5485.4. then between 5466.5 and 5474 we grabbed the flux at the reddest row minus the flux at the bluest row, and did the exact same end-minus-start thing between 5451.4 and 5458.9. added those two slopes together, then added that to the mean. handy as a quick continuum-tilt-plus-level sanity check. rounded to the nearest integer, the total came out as 13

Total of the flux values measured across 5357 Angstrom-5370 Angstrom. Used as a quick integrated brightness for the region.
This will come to 109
